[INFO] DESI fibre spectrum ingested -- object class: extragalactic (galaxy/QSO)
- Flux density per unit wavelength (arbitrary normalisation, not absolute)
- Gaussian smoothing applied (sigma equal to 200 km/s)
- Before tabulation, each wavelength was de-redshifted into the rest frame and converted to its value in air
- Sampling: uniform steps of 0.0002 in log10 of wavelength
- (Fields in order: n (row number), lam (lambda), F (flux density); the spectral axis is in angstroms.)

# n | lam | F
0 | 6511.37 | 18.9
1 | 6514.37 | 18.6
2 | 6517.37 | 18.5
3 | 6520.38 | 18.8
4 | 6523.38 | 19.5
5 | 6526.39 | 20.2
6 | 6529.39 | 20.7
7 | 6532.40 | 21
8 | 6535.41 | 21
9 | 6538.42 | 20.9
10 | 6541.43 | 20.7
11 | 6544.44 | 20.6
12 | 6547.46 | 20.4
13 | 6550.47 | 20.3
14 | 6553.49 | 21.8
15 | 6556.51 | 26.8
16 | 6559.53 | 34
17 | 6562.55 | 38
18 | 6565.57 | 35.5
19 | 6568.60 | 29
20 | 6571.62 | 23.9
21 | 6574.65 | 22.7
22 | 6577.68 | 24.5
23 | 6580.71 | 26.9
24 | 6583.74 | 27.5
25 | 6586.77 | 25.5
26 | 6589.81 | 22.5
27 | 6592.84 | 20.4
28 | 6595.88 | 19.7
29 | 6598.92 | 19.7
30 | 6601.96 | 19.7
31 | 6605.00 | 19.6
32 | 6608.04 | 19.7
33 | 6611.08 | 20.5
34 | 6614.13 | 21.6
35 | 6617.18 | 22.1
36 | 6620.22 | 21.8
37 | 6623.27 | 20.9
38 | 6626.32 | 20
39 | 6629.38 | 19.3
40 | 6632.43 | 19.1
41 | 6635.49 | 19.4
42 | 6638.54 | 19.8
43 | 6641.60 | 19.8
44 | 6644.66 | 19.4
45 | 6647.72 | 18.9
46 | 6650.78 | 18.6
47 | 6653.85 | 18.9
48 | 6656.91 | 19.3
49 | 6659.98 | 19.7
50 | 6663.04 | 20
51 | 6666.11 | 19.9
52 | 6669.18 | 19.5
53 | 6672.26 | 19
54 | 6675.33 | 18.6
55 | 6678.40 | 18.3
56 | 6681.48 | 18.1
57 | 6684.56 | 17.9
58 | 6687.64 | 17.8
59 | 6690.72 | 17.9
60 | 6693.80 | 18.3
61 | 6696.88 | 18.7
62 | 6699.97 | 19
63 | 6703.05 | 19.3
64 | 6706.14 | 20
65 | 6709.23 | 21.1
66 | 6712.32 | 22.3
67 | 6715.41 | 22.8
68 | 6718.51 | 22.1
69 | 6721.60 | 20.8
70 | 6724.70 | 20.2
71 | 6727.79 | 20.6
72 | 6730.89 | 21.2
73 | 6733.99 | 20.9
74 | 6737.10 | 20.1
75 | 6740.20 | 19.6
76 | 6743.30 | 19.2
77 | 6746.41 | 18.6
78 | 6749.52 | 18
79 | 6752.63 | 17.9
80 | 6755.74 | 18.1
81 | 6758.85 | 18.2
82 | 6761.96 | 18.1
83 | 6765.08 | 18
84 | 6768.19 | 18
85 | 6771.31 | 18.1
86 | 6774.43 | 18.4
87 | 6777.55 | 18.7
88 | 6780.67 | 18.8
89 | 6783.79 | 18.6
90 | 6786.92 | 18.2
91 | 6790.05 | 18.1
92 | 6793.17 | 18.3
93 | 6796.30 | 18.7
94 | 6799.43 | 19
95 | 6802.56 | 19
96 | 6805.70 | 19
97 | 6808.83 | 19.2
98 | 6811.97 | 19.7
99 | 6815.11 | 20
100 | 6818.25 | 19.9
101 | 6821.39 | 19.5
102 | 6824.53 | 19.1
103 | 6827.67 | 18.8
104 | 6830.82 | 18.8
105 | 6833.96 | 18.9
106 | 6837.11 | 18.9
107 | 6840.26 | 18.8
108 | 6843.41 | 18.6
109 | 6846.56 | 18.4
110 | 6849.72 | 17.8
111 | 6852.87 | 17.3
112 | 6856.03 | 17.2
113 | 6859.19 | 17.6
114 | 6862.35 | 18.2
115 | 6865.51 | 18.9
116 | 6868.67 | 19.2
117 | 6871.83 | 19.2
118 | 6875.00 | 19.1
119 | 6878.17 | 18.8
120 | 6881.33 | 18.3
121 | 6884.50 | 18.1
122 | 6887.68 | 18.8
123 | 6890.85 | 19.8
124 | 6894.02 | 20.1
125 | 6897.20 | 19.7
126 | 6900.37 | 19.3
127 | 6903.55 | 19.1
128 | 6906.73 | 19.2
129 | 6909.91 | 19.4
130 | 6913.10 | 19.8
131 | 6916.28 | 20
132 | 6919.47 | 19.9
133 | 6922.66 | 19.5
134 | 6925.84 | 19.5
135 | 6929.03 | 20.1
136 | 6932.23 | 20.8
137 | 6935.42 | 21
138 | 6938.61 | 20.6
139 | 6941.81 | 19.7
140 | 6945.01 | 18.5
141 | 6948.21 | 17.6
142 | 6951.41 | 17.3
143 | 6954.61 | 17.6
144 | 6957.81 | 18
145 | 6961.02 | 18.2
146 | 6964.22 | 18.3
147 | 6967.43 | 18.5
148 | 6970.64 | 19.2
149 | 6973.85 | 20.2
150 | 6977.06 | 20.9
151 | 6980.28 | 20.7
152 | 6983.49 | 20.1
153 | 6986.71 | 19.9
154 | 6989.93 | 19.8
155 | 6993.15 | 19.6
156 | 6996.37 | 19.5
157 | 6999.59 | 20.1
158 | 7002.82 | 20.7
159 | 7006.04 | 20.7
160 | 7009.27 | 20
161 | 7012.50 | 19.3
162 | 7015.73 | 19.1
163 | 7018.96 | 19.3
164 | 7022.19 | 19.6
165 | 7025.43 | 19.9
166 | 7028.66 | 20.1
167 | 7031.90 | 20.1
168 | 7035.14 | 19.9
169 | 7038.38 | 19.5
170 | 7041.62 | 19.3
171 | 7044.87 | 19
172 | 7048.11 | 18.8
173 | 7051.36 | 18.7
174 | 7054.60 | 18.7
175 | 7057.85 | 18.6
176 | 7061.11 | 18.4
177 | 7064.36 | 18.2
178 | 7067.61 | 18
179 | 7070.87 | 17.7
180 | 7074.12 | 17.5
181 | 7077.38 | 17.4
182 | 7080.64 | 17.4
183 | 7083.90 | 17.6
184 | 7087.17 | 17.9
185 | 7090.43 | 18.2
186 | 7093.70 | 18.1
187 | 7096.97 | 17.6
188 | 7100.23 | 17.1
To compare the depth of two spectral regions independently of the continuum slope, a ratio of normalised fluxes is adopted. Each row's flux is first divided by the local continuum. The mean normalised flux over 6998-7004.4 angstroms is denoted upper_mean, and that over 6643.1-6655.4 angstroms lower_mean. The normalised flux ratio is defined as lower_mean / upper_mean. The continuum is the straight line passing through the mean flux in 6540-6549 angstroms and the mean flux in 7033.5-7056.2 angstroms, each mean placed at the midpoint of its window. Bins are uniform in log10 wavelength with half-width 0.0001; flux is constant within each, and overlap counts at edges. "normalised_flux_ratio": 0.88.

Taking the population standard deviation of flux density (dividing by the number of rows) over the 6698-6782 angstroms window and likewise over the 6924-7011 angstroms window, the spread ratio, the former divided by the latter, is 1.32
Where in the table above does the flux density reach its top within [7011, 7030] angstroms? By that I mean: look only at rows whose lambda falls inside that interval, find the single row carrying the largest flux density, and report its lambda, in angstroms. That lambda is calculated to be 7028.66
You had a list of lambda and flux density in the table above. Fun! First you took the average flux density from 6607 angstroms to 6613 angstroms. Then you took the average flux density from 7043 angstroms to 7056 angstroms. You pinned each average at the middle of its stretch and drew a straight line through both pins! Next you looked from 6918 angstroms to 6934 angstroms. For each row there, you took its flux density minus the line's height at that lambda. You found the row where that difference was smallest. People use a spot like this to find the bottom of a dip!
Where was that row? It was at 6922.66 angstroms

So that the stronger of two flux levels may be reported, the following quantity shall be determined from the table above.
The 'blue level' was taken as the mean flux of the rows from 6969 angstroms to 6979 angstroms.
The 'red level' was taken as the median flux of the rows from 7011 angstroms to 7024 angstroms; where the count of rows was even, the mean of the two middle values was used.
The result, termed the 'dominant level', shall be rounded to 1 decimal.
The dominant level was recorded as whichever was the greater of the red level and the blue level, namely 20.1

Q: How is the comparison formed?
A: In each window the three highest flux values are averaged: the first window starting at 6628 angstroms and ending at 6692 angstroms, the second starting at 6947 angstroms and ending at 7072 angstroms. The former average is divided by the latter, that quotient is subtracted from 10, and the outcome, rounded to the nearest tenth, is 9.0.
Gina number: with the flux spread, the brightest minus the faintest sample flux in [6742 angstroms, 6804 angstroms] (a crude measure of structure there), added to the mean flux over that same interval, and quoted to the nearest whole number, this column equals 20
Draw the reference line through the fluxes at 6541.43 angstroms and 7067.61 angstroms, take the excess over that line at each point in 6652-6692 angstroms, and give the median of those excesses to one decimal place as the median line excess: -1.2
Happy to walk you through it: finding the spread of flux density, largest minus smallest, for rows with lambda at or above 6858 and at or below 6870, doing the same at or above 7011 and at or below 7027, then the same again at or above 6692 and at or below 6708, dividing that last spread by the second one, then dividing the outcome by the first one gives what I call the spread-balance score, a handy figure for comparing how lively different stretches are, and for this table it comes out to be 1.3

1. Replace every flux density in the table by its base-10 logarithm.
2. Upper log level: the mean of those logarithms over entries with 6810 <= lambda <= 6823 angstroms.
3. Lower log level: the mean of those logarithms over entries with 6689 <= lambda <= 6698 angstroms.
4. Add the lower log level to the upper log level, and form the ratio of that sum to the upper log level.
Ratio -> 1.97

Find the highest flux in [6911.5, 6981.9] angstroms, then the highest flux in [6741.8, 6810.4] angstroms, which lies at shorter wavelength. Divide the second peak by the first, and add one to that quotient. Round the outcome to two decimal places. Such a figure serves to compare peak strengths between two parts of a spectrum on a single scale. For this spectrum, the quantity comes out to 1.91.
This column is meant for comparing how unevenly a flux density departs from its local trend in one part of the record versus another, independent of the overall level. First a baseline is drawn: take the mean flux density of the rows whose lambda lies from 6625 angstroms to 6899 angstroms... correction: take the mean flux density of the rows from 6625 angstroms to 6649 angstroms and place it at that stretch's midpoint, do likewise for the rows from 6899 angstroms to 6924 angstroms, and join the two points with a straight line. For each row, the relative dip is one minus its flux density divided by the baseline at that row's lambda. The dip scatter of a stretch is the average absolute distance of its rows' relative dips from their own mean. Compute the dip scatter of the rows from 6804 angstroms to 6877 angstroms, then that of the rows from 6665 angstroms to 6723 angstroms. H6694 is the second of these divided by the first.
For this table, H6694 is 2.3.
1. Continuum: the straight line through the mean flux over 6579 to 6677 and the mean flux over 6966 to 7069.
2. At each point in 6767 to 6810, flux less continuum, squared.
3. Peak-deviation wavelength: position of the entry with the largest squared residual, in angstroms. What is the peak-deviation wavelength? 6768.19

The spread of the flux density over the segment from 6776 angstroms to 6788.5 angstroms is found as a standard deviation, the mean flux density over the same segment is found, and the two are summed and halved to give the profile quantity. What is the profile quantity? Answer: 9.4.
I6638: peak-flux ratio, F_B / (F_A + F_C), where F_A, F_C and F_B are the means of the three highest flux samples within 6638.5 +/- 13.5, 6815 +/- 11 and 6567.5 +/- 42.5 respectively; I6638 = 0.90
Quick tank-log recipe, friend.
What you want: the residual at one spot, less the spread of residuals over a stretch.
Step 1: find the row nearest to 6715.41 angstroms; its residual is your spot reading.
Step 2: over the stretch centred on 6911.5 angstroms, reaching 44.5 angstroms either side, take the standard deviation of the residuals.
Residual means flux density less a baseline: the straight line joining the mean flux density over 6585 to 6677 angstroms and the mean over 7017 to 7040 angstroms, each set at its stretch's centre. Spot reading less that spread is 2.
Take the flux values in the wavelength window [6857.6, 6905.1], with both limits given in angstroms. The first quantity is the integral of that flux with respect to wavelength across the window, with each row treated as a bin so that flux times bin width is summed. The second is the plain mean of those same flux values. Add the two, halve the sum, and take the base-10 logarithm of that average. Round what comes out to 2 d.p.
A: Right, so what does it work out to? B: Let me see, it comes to 2.66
